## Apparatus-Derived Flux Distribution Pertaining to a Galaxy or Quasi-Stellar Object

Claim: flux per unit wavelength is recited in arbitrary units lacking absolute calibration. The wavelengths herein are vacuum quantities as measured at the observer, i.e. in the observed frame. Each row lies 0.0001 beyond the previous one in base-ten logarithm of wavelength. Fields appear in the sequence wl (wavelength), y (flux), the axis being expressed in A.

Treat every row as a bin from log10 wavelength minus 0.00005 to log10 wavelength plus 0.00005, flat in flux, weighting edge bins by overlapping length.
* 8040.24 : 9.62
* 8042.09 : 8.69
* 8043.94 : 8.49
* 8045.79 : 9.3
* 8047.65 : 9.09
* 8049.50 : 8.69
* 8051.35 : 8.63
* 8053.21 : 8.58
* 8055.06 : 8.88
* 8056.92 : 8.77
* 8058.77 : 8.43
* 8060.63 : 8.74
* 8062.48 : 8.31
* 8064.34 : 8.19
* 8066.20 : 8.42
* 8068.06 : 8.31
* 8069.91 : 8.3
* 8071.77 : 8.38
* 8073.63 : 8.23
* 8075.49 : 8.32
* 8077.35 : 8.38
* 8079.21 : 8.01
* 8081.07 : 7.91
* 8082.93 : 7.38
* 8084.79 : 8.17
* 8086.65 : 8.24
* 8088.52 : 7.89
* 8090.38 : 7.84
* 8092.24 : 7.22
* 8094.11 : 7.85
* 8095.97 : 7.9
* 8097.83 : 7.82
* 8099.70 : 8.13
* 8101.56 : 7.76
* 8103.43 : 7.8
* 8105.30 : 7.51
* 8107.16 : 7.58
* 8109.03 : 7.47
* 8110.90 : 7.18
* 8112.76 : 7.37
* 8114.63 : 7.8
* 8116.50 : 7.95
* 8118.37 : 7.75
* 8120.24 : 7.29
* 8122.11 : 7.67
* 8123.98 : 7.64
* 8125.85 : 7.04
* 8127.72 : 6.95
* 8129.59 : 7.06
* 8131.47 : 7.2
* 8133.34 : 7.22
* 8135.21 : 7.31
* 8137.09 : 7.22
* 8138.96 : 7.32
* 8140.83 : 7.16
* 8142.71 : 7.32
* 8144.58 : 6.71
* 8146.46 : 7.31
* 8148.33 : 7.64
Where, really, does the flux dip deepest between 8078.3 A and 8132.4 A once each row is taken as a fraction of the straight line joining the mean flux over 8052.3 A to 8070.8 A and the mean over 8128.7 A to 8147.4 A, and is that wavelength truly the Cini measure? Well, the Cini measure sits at 8092.24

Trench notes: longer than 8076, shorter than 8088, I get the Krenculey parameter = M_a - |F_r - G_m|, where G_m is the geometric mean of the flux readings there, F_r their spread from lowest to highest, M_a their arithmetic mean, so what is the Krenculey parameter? 1.0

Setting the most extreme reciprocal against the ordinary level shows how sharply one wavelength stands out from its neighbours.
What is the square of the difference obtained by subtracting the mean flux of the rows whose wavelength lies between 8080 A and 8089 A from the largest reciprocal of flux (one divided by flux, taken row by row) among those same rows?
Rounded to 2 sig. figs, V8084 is 61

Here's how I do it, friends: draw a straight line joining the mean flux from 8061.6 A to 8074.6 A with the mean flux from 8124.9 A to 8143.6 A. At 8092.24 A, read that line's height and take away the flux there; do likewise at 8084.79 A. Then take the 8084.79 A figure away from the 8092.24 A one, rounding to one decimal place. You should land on 0.8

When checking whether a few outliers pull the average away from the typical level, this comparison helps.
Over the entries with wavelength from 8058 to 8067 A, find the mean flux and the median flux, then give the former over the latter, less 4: -3.00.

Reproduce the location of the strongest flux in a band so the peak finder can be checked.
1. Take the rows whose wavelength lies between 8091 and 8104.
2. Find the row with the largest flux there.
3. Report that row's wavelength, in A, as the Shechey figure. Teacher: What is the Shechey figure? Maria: 8099.70 A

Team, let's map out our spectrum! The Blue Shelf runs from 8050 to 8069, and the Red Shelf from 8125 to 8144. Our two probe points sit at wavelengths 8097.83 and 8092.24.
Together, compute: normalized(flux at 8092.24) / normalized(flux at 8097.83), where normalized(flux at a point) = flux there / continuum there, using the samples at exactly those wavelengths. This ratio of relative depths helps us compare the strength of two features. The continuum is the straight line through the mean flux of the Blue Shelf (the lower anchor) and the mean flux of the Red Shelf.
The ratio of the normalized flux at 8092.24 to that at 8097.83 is 0.91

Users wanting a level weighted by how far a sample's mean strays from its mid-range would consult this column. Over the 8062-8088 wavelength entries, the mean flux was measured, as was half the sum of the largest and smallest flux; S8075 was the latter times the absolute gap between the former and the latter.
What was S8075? 2.2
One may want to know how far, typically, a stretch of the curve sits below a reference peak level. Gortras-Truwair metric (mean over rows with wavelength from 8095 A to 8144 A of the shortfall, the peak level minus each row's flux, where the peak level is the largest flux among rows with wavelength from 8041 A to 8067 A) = 1.8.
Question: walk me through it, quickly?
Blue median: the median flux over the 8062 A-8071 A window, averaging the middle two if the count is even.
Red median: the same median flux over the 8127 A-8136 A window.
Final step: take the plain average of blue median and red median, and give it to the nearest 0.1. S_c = 7.8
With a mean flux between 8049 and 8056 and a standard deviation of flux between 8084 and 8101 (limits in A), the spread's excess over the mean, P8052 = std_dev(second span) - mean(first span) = -8.4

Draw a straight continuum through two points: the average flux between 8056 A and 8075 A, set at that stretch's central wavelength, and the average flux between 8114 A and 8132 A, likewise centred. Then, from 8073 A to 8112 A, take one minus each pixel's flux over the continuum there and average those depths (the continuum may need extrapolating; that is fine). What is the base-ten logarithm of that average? -1.8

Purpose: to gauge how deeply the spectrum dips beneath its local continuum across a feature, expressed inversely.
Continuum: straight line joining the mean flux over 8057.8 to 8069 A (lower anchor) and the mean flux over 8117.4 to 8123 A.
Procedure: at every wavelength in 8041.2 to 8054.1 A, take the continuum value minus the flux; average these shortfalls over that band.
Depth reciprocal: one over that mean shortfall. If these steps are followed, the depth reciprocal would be -7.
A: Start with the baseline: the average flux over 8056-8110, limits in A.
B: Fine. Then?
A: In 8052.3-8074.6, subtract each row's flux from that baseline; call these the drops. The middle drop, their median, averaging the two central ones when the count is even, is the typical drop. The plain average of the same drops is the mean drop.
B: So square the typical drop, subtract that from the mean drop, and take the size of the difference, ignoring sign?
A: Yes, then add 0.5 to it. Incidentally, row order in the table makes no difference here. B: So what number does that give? 1.05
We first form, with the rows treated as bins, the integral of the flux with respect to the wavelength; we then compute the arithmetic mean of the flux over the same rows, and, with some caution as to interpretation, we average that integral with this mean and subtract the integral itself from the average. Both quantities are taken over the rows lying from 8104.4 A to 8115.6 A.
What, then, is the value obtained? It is -38.2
